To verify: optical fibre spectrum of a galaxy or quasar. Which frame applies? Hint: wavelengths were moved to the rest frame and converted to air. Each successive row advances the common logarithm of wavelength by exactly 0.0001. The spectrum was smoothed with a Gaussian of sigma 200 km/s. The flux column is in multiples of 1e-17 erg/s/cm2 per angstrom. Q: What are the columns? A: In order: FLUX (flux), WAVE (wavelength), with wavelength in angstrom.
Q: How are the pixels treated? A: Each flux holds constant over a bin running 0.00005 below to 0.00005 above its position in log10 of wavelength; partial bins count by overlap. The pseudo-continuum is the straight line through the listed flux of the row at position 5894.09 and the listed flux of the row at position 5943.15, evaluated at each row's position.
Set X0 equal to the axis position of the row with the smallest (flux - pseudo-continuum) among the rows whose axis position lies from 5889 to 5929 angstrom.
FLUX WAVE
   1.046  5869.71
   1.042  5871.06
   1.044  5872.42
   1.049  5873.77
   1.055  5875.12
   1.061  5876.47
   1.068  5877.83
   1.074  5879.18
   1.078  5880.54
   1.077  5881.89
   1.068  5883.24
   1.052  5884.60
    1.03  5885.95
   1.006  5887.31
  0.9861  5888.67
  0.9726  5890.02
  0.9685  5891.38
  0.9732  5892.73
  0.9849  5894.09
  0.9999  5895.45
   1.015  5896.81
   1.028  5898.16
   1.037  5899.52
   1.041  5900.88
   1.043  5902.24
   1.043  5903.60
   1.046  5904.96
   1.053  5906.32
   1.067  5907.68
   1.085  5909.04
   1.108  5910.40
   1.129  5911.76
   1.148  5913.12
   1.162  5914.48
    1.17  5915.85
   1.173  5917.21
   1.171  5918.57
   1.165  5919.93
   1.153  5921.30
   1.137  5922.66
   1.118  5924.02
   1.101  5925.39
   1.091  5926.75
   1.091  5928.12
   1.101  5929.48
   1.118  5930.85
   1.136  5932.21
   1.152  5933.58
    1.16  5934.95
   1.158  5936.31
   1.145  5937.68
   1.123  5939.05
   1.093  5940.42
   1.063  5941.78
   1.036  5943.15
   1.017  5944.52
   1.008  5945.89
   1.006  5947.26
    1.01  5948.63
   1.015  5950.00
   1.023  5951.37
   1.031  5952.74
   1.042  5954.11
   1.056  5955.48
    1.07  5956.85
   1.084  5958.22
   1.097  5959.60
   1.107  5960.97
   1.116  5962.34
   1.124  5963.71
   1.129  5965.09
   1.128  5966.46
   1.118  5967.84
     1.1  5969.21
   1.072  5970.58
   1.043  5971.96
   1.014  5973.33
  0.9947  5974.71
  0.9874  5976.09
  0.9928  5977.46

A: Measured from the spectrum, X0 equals 5891.38 angstrom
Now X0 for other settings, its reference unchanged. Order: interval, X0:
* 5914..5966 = 5947.26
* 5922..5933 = 5928.12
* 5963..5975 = 5974.71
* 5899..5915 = 5899.52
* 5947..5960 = 5947.26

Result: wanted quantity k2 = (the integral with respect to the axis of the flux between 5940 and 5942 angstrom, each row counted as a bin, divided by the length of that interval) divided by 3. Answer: 0.36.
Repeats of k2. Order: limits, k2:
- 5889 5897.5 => 0.33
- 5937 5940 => 0.38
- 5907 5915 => 0.37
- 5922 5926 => 0.37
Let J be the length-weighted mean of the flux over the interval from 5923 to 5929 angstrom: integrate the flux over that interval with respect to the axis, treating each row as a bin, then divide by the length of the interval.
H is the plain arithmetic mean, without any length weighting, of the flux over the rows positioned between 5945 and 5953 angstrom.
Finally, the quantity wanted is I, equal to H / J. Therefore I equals 0.921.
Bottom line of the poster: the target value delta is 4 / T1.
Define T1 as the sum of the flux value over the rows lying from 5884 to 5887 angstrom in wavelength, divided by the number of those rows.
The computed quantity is 3.8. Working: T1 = 1.04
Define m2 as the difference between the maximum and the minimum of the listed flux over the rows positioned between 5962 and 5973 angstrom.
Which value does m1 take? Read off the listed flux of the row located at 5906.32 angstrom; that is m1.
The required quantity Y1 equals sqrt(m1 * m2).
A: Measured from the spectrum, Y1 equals 0.30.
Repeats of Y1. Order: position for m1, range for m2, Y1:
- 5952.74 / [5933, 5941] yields 0.26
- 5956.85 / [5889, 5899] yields 0.25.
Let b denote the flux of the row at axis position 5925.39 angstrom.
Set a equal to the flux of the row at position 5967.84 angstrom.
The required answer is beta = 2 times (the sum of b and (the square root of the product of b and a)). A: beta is 4.42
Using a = 1.118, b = 1.101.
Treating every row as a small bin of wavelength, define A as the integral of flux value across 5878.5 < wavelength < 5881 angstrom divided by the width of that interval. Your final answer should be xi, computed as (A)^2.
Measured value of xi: 1.16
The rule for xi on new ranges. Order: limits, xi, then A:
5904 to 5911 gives 1.15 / 1.07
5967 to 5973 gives 1.17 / 1.08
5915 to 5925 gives 1.33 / 1.15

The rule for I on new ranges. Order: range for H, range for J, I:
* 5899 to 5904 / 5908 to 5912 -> 0.945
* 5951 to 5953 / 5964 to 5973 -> 0.937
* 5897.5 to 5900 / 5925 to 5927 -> 0.940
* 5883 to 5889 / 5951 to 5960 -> 0.973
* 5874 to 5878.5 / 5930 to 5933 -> 0.943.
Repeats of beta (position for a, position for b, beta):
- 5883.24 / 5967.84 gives 4.42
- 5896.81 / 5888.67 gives 3.97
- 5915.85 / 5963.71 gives 4.54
